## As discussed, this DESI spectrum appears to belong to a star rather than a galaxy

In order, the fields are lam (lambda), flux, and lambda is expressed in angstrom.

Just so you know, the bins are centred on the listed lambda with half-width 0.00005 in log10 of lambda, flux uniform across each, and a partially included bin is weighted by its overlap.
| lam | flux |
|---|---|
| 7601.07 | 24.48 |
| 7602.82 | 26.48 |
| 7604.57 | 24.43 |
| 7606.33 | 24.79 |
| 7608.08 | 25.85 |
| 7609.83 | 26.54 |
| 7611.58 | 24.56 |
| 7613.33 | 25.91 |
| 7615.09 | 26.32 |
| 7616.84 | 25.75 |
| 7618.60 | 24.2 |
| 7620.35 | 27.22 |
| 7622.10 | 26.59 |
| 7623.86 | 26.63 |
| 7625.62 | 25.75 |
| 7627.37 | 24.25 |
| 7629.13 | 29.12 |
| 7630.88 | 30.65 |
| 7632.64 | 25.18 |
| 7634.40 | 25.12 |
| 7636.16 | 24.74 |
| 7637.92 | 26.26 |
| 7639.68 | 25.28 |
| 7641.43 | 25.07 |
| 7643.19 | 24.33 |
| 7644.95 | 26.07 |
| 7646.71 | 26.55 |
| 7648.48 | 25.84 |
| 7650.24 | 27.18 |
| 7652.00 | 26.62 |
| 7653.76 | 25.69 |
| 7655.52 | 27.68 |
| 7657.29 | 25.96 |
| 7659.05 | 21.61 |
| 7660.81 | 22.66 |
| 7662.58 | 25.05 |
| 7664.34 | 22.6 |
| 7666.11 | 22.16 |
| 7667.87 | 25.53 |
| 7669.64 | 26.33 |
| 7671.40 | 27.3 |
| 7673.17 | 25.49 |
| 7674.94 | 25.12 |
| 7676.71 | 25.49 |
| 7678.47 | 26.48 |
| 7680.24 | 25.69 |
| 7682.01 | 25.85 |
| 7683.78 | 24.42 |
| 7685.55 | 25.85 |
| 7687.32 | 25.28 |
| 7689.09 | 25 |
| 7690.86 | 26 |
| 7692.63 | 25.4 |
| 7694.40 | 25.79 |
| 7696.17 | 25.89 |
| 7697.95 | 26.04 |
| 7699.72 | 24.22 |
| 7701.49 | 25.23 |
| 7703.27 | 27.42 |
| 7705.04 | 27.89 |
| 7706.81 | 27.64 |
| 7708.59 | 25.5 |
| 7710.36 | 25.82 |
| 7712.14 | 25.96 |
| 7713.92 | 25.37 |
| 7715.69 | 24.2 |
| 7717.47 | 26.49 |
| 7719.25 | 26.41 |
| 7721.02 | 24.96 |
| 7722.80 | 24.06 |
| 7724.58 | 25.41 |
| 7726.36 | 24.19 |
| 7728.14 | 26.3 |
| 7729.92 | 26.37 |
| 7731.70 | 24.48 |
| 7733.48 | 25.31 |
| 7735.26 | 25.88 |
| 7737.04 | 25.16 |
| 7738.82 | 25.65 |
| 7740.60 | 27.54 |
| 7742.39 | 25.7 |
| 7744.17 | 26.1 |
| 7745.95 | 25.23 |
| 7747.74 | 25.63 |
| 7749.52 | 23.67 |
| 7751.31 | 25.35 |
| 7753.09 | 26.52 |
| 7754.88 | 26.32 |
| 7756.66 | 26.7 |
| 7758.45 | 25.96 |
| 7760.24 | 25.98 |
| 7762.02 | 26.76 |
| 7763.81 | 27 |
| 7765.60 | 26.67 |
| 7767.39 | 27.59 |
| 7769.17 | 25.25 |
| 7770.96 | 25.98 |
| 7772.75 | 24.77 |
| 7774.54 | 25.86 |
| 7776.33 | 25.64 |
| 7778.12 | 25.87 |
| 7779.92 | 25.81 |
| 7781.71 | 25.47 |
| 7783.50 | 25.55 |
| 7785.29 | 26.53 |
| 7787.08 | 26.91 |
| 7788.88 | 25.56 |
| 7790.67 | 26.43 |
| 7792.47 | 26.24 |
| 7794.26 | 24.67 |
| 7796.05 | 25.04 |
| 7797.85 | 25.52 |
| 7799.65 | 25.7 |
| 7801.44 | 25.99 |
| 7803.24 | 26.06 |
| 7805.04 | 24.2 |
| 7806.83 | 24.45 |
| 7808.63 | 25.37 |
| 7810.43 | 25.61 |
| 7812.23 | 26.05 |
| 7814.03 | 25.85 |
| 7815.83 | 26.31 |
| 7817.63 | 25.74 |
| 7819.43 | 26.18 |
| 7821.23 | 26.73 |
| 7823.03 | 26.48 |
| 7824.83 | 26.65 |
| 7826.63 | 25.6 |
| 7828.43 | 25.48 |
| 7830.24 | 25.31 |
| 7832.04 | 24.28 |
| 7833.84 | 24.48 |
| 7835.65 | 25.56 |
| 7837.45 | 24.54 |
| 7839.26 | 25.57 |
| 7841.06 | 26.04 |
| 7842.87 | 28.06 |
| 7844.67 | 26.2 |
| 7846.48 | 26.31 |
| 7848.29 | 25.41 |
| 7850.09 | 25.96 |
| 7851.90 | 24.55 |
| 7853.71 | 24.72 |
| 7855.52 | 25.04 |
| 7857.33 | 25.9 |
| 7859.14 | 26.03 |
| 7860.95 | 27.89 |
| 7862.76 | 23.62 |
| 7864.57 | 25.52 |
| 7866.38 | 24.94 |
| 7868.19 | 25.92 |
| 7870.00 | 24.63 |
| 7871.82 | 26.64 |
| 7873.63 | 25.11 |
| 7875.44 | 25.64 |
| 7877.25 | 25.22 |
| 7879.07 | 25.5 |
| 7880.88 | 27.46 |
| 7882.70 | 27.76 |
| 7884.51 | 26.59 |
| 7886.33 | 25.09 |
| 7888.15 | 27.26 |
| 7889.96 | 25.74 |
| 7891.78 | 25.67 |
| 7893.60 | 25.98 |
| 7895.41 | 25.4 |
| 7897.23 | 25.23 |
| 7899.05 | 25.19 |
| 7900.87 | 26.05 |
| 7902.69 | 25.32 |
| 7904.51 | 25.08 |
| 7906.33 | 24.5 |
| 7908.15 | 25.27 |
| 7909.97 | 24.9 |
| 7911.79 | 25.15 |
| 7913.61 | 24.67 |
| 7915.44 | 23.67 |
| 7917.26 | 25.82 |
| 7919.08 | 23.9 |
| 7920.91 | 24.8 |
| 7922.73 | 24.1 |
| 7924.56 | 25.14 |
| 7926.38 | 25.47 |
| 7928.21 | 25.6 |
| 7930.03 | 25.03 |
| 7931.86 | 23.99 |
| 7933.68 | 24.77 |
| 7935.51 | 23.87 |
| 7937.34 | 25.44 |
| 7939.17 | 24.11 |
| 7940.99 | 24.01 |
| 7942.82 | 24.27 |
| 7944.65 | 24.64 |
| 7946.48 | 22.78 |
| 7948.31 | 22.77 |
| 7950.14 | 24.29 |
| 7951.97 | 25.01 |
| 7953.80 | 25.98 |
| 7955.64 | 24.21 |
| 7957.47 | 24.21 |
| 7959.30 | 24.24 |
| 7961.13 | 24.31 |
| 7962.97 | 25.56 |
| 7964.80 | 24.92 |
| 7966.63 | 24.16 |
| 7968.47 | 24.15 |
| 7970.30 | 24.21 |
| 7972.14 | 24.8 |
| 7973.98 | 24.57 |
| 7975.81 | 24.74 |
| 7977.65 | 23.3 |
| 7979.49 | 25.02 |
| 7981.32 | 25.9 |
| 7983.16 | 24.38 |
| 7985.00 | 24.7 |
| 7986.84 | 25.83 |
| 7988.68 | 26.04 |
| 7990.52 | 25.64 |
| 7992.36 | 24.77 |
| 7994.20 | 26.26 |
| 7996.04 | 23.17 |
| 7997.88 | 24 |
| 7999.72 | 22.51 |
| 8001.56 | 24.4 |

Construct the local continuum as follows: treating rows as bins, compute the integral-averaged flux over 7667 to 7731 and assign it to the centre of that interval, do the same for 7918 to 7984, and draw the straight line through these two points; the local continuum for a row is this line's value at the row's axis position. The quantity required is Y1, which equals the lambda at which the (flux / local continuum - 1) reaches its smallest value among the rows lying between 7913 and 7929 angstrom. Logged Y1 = 7915.44 angstrom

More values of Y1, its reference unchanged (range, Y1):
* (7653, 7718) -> 7659.05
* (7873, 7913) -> 7906.33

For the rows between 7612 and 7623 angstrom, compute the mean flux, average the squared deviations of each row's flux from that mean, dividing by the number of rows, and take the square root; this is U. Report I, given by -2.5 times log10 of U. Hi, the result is 0.1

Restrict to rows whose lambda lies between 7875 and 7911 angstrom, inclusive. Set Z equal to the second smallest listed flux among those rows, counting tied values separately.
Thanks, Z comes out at 24.9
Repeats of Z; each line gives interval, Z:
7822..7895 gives 24.28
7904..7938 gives 23.87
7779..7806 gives 24.67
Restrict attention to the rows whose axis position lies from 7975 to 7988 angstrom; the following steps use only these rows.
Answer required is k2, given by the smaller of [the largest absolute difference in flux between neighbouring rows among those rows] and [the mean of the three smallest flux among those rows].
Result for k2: 1.7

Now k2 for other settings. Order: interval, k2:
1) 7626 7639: 5.5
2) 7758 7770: 2.3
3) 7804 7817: 0.9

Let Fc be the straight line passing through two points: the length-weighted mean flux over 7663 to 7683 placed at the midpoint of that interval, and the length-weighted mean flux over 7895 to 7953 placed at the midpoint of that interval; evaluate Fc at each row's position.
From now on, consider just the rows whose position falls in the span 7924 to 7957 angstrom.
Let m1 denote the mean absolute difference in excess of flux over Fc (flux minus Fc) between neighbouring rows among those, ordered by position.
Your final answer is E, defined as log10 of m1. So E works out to -0.08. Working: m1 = 0.8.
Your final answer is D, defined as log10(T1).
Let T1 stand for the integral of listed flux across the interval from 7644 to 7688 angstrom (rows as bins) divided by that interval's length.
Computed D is 1.404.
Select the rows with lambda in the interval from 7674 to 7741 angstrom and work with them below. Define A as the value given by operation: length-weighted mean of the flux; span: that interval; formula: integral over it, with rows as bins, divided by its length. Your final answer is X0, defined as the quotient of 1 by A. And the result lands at 0.0390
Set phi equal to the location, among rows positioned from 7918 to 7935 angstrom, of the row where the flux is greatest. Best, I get 7928.21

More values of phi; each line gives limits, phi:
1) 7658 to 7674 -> 7671.40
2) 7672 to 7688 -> 7678.47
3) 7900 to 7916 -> 7900.87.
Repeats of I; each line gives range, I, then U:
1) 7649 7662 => -0.8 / 2.14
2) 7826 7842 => 0.6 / 0.58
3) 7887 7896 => 0.5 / 0.65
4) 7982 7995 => 0.4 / 0.69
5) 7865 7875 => 0.3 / 0.73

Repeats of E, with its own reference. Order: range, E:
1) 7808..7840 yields -0.28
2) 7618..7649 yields 0.16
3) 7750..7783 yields -0.19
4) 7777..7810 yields -0.22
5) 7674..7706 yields -0.09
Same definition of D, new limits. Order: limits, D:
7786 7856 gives 1.409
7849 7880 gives 1.406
